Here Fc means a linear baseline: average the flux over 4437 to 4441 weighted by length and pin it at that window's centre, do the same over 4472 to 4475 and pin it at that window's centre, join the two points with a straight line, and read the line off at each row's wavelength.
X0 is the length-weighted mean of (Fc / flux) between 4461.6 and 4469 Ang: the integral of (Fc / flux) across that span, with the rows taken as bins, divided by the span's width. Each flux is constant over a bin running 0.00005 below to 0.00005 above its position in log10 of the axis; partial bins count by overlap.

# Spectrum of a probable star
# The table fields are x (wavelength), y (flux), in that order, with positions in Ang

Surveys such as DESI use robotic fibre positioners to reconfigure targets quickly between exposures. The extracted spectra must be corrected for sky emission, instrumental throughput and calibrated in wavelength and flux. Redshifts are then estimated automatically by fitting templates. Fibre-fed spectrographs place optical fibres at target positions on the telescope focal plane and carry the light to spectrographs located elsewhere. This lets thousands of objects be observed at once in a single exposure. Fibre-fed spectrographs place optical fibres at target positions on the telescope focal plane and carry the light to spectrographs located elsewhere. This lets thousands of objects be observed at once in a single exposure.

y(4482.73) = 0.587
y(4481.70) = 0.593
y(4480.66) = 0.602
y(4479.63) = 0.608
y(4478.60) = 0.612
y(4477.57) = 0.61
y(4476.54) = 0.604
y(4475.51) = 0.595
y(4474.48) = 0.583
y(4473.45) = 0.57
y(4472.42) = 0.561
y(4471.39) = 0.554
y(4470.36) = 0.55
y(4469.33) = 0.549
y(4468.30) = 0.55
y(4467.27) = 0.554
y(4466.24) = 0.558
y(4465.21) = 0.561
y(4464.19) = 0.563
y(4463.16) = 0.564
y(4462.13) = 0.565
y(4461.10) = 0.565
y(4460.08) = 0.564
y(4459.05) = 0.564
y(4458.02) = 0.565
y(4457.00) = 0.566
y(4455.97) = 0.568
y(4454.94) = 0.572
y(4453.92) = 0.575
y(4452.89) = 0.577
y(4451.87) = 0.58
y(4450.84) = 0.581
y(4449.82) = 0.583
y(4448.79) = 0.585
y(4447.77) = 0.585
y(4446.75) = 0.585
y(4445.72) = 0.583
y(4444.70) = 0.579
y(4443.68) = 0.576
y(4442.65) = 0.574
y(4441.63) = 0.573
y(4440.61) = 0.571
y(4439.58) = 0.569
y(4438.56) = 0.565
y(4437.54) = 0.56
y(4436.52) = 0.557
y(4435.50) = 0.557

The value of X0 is 1.02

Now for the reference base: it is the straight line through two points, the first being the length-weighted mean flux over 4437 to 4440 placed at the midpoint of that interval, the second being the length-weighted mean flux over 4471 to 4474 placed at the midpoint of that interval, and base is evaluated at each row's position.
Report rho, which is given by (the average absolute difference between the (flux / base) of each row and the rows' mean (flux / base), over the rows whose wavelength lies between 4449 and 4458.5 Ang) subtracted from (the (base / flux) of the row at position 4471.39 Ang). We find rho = 1.01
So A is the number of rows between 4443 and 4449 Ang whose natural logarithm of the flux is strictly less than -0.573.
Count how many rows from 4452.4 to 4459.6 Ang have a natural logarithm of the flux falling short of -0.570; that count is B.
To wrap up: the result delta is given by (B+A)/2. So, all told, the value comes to 1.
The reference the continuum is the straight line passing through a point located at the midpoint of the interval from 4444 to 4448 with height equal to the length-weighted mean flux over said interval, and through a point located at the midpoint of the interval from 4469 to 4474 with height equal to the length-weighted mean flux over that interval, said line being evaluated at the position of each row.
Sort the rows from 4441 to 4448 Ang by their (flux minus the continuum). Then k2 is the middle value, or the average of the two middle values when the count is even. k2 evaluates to -0.006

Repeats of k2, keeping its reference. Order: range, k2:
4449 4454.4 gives 0.003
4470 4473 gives -0.003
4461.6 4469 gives -0.003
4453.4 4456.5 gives -0.002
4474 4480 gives 0.056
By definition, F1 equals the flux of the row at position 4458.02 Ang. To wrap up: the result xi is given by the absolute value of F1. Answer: 0.565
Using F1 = 0.565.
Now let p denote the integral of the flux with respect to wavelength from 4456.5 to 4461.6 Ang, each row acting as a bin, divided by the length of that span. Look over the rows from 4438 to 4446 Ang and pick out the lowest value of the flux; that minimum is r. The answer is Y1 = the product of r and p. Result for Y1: 0.320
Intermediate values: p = 0.566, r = 0.565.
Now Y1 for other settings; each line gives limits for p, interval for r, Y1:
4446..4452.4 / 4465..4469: 0.321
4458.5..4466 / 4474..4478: 0.329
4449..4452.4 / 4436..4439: 0.324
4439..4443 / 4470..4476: 0.314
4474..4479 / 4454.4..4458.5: 0.340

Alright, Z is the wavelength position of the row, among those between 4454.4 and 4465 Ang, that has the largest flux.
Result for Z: 4454.94 Ang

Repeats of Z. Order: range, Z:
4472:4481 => 4478.60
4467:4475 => 4474.48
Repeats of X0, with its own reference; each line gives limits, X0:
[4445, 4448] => 0.97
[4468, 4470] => 1.04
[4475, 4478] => 0.95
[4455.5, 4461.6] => 1.01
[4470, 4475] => 1.01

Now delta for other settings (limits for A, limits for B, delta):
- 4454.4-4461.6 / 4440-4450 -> 0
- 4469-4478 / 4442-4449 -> 2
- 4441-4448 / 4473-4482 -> 0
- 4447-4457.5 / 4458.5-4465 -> 3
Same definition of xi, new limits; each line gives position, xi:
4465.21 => 0.561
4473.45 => 0.570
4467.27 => 0.554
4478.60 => 0.612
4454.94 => 0.572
